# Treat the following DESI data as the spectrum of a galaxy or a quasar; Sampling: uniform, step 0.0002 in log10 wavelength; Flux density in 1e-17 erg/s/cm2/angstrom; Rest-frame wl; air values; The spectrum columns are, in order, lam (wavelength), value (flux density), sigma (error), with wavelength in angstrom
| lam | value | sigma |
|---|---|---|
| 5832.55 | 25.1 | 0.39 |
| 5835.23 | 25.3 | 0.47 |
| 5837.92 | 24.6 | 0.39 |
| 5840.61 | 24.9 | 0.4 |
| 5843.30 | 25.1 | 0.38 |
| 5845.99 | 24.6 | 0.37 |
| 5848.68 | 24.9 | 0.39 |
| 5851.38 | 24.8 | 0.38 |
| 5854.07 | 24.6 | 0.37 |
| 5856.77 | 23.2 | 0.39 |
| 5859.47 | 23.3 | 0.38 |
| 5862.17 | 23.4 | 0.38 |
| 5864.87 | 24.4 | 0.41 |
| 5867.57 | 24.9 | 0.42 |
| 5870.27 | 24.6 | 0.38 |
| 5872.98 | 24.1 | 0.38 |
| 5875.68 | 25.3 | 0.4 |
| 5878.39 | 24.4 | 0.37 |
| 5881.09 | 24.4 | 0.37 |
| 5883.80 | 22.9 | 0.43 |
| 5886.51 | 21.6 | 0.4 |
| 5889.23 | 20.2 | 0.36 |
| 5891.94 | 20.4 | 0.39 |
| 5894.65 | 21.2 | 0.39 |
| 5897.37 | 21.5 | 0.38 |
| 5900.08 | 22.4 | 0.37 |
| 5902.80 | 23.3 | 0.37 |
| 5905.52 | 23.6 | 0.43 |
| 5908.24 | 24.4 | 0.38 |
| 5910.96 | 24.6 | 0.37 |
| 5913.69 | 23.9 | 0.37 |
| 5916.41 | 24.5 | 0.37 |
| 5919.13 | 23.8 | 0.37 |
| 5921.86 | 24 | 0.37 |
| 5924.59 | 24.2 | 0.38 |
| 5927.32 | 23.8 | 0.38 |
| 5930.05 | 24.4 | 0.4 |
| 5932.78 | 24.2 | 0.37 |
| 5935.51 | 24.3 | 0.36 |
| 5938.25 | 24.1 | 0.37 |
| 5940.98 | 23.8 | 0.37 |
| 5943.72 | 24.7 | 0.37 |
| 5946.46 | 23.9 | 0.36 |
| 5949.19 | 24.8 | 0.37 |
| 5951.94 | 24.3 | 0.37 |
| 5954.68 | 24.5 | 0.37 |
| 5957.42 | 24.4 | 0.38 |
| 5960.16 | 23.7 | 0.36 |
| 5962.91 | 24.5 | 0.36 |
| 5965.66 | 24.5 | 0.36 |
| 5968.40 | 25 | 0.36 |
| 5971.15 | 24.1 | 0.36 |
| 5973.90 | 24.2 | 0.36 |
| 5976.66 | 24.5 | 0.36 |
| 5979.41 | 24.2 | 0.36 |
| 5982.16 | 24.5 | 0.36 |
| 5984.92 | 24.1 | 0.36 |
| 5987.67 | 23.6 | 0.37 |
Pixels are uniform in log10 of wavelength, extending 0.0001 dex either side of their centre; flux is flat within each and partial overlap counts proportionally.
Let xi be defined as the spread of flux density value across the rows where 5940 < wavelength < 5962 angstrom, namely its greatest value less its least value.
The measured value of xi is 1.1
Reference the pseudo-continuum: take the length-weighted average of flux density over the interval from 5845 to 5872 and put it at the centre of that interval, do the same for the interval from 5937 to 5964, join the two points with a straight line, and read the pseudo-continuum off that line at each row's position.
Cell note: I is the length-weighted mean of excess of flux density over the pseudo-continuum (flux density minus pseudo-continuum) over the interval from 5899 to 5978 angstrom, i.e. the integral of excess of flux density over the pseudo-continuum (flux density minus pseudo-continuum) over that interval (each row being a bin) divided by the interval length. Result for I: -0.11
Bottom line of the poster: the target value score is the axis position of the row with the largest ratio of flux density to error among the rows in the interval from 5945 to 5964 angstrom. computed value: 5962.91 angstrom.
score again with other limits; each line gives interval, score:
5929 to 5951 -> 5935.51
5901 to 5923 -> 5910.96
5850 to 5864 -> 5854.07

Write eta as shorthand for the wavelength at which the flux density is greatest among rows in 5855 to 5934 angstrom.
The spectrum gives 5875.68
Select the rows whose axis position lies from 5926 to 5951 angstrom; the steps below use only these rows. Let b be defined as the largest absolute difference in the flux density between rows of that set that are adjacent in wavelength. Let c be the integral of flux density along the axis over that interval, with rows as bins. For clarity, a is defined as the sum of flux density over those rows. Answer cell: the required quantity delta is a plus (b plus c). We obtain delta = 824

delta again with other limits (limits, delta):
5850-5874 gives 798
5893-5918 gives 791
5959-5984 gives 829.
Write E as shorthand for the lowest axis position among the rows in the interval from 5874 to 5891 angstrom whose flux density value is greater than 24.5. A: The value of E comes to 5875.68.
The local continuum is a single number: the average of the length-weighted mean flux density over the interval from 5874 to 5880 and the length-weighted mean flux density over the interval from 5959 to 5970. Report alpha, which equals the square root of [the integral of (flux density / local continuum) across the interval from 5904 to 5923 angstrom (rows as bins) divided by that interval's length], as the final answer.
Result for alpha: 0.989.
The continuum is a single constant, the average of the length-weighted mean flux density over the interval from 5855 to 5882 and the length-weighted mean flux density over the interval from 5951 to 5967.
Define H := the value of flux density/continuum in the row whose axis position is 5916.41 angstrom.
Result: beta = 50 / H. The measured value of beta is 49.5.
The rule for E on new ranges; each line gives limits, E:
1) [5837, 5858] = 5837.92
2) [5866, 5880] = 5867.57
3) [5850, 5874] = 5851.38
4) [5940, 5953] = 5943.72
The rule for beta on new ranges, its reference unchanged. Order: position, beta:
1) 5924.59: 50.1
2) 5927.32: 51.0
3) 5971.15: 50.3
